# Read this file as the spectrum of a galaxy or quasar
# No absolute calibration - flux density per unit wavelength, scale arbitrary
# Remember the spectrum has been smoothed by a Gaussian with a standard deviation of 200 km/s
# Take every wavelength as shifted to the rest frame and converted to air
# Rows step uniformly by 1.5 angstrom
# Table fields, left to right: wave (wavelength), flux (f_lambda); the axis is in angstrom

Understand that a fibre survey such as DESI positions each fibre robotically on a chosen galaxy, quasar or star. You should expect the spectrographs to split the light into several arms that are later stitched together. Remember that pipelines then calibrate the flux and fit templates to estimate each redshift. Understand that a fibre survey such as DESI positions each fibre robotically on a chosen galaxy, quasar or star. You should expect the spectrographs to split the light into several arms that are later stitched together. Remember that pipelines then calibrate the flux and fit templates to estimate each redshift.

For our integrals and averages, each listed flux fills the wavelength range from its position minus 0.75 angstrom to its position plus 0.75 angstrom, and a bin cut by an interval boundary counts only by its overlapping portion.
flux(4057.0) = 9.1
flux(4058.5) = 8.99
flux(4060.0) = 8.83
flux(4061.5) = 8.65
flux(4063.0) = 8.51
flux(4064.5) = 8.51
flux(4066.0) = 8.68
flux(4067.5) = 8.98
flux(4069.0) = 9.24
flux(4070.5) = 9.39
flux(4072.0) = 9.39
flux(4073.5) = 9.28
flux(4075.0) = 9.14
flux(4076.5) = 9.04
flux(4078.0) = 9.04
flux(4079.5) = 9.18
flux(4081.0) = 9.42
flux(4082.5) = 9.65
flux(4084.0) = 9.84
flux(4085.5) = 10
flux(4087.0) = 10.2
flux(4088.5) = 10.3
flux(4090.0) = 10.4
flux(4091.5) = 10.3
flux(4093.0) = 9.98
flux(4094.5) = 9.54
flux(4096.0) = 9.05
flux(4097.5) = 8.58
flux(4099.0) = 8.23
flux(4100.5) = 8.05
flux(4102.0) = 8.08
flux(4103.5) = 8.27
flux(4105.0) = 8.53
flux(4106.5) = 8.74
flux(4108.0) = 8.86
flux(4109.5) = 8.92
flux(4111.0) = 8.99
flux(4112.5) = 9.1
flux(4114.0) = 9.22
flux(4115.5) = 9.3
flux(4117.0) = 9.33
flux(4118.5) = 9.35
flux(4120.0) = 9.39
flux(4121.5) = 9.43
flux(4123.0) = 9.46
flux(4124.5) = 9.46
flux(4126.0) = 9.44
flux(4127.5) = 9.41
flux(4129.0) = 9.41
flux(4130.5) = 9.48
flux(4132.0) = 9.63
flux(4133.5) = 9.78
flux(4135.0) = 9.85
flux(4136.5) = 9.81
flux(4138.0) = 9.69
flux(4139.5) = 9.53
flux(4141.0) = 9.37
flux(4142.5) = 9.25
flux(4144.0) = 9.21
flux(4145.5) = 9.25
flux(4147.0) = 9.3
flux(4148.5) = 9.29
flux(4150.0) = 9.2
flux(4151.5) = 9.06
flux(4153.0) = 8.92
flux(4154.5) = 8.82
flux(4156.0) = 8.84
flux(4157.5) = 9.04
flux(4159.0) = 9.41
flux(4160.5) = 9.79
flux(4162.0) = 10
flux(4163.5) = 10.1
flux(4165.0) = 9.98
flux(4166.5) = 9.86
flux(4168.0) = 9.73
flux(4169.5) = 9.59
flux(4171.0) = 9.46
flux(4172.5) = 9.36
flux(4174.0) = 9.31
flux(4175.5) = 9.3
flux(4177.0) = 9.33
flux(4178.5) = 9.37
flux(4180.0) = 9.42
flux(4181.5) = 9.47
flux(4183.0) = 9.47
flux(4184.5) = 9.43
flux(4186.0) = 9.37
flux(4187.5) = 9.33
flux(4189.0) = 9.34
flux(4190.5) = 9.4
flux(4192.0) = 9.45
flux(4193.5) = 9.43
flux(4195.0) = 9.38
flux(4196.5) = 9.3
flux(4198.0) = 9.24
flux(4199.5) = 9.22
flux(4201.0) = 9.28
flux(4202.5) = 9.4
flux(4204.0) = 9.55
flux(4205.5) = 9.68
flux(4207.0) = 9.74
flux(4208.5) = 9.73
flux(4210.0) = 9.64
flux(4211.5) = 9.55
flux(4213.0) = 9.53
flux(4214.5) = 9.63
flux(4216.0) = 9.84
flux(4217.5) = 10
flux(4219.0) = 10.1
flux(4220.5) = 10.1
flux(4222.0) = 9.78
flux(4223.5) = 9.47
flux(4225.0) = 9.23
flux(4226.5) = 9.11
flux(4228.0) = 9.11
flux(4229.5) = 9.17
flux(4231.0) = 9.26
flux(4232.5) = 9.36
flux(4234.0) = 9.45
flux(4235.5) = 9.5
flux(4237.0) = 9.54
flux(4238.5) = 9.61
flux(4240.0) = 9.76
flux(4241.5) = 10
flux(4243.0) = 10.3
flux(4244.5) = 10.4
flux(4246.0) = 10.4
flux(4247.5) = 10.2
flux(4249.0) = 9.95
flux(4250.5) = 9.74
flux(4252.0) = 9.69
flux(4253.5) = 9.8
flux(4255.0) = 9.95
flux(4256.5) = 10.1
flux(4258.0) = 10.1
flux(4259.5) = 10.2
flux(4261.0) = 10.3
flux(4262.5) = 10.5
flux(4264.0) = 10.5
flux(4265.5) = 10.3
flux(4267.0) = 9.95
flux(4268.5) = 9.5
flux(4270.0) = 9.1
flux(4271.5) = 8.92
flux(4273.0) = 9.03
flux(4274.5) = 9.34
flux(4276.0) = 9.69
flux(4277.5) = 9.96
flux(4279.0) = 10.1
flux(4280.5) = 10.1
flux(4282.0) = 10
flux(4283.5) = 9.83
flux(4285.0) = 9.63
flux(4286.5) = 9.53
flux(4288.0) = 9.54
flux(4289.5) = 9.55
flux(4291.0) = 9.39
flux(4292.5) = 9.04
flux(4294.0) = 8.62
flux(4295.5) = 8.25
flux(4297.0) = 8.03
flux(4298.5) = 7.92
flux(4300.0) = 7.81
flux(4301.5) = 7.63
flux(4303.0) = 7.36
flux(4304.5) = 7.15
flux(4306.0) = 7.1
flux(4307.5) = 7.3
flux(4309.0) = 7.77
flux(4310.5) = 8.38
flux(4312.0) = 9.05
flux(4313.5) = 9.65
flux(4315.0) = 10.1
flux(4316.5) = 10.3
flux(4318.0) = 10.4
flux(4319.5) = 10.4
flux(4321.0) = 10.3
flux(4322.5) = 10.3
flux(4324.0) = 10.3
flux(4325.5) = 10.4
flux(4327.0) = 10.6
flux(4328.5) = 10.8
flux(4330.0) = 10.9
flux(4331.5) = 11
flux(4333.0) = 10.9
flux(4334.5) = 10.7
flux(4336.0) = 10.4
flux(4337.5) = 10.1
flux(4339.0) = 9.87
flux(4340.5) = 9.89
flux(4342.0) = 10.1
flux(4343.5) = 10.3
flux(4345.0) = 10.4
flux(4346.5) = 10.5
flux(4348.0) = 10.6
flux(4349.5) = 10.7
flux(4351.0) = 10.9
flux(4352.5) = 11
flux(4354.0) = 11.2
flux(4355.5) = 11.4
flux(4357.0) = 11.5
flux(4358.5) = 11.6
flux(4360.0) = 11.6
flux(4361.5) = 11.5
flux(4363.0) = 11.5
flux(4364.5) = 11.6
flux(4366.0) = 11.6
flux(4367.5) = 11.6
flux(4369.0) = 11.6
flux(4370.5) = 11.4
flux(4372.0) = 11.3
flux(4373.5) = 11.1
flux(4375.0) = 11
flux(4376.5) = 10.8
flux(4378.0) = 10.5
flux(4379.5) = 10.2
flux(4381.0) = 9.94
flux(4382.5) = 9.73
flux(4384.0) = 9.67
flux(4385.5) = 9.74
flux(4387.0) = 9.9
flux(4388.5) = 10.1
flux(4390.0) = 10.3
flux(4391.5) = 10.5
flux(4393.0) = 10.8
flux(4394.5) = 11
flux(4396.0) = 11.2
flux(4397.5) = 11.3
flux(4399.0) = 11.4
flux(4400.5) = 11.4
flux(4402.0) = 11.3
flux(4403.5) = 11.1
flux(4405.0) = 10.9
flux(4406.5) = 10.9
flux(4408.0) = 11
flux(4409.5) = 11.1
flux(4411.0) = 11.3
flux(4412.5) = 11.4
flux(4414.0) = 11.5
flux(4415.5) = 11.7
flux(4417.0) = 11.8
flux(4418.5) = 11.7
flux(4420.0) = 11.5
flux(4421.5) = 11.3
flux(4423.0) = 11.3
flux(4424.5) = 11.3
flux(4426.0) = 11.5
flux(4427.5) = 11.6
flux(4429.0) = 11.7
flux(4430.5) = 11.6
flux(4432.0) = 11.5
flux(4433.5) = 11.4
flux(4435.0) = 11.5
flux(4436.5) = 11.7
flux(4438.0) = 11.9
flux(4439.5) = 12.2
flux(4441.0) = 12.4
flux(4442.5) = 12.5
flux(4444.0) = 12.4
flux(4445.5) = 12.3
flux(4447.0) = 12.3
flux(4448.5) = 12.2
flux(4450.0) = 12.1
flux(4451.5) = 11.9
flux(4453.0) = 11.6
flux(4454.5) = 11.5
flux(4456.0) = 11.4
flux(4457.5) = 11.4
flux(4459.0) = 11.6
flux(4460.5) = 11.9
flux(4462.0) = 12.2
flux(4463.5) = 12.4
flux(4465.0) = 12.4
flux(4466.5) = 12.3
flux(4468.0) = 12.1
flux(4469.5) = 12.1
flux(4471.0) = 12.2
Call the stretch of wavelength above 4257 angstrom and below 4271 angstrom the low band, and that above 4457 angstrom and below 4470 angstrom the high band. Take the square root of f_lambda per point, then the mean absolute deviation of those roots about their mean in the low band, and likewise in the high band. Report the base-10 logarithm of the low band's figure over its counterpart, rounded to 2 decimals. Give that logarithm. 0.15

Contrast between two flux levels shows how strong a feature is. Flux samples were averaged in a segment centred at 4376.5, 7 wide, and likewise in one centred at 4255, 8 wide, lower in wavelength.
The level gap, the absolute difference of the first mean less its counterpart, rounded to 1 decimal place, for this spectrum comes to 0.8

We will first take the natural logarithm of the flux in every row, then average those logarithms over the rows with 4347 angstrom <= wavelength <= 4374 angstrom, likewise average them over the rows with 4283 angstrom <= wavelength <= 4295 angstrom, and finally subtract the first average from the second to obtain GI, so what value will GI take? -0.19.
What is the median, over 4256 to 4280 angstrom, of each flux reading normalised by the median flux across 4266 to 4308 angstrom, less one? 0.09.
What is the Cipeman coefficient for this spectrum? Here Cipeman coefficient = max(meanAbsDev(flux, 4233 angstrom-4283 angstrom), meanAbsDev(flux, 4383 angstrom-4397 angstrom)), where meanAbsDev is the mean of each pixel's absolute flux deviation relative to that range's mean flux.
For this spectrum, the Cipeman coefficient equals 0.5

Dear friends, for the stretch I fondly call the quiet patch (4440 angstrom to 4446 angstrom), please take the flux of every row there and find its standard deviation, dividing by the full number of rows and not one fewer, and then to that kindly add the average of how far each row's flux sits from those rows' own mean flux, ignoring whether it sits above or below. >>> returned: 0.12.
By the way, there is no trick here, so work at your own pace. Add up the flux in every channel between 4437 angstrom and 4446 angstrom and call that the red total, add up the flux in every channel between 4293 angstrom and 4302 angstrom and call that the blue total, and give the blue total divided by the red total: 0.65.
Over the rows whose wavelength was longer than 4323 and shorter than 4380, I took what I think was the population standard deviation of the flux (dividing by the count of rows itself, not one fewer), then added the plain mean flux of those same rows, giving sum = 11.4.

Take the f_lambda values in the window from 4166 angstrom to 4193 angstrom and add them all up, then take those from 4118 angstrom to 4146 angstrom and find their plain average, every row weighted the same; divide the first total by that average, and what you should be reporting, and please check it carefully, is 18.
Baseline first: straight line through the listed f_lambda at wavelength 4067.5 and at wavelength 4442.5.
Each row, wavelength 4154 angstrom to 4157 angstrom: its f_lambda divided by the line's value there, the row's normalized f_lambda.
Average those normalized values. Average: 0.90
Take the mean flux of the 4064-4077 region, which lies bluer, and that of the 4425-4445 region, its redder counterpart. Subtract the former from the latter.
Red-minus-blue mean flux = 2.8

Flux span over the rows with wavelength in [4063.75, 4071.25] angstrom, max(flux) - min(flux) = 0.9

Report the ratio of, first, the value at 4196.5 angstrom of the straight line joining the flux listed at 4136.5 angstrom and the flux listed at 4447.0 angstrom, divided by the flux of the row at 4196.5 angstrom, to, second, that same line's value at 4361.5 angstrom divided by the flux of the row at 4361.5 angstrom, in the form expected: 1.10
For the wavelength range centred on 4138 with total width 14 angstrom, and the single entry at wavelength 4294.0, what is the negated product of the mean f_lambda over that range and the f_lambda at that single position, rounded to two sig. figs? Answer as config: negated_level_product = -82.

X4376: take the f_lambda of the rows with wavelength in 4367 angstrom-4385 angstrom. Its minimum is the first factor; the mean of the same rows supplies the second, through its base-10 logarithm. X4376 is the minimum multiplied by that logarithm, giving 10.0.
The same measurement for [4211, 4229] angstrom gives 9.0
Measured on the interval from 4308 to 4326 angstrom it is 7.7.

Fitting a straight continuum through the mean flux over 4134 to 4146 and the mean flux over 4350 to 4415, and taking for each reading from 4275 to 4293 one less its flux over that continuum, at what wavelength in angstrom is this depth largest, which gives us 4292.5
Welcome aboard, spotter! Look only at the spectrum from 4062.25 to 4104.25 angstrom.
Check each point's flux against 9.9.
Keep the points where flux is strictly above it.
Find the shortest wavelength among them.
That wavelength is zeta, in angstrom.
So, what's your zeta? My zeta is 4085.5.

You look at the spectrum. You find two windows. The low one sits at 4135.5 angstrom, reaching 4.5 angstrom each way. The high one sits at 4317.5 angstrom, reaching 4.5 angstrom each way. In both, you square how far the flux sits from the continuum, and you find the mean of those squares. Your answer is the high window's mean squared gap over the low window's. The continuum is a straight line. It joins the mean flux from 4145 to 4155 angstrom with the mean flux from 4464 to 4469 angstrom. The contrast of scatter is 0.7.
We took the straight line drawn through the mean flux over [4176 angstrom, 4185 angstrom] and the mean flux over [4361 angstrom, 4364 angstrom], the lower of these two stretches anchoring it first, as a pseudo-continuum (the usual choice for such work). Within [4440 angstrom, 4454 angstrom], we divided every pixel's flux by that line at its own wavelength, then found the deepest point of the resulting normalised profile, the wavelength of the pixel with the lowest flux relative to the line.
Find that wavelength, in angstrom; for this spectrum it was 4453.0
